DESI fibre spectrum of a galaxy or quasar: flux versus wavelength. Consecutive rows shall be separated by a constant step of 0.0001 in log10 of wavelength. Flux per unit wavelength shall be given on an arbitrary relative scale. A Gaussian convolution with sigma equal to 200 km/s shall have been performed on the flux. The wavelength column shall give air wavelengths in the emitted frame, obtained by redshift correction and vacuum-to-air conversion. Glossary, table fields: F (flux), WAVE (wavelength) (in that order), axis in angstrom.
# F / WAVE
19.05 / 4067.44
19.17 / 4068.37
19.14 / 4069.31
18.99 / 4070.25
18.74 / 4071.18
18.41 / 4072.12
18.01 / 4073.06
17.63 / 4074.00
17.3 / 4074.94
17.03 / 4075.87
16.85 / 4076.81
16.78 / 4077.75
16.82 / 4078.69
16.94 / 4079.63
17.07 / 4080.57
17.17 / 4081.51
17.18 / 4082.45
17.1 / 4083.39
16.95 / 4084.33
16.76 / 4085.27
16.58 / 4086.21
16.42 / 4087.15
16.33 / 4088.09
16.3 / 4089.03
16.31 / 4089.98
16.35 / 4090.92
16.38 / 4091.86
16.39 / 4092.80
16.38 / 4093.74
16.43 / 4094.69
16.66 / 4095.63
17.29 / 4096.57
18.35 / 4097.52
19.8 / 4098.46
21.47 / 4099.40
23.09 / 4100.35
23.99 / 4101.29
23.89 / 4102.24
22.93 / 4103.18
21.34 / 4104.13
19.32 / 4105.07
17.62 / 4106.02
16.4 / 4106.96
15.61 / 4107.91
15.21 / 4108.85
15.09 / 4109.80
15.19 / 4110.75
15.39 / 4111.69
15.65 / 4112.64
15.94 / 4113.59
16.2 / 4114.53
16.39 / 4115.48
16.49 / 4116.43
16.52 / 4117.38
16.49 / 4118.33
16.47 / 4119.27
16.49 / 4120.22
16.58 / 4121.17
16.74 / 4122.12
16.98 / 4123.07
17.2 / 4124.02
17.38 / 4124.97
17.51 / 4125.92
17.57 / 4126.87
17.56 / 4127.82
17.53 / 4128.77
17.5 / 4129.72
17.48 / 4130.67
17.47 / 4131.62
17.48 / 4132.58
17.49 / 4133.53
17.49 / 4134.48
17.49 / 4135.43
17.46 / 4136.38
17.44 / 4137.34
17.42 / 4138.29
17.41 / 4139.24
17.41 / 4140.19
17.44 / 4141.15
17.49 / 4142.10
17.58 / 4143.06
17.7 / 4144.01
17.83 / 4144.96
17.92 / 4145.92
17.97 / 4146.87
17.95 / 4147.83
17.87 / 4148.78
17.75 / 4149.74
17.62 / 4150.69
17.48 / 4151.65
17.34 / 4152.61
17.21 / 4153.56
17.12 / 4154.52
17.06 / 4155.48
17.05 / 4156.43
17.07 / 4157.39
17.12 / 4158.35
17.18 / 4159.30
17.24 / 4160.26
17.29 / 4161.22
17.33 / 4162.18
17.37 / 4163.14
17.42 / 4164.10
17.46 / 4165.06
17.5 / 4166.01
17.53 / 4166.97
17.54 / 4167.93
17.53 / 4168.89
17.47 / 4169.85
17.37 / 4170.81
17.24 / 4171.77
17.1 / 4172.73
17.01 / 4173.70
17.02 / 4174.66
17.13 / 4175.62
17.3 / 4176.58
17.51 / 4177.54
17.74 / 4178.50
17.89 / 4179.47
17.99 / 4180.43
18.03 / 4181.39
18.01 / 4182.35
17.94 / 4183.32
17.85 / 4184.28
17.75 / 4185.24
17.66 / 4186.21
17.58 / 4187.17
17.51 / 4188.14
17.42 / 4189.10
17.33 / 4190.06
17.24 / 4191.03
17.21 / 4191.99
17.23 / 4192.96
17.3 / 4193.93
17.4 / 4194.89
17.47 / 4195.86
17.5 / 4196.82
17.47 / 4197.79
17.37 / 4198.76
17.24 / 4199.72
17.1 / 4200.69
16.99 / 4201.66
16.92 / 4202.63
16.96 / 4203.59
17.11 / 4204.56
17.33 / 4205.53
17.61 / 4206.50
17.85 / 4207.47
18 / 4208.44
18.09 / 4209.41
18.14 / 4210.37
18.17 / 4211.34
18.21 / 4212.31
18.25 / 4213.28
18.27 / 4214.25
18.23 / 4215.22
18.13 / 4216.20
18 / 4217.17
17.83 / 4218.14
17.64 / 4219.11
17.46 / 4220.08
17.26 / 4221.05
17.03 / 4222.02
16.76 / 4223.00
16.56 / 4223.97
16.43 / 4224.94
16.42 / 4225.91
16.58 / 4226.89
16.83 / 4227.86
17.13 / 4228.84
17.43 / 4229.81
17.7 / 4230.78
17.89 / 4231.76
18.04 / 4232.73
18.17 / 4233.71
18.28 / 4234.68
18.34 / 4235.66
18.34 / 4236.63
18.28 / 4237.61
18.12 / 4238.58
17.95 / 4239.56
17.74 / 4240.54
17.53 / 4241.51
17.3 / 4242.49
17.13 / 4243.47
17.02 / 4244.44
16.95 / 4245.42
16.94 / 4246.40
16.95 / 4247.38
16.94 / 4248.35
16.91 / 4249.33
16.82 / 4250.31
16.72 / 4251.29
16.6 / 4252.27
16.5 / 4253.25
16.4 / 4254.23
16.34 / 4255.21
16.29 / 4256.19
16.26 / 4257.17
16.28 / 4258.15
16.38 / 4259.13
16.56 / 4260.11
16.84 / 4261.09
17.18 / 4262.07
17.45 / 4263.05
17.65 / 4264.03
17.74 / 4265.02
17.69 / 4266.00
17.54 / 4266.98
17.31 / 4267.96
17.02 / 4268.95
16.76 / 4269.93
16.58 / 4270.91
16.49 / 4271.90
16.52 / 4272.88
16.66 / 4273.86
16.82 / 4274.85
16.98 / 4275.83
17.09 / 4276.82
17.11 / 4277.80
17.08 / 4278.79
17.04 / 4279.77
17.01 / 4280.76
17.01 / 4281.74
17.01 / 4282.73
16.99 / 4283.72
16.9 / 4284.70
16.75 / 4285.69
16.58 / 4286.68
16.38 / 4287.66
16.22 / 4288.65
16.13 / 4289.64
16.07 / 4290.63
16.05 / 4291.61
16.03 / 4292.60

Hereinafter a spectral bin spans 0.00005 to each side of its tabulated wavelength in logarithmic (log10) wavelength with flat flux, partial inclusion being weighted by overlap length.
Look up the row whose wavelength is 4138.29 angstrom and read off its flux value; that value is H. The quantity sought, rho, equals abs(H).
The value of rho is 17.4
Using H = 17.42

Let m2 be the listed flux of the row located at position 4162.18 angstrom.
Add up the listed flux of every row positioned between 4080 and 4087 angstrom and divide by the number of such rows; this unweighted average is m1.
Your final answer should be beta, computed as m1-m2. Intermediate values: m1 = 16.97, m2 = 17.33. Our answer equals -0.4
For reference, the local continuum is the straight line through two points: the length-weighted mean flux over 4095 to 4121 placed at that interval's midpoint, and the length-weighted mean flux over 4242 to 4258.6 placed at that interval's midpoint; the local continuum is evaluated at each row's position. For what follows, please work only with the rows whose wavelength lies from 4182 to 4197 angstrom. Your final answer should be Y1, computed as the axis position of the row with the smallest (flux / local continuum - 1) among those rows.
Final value 4191.99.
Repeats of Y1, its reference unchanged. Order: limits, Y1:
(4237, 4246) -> 4245.42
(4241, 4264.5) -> 4257.17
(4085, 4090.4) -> 4089.03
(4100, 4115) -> 4109.80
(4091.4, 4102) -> 4091.86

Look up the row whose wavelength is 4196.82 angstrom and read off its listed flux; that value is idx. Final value 17.5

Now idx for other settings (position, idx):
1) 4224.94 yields 16.43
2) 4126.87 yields 17.57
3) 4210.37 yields 18.14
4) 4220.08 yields 17.46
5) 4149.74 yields 17.75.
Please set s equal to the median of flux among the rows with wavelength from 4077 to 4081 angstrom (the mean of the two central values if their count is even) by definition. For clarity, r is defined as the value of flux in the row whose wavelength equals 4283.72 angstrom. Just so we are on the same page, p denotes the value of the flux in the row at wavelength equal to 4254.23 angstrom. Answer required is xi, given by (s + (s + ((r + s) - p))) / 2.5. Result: 20.5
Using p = 16.4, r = 16.99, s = 16.9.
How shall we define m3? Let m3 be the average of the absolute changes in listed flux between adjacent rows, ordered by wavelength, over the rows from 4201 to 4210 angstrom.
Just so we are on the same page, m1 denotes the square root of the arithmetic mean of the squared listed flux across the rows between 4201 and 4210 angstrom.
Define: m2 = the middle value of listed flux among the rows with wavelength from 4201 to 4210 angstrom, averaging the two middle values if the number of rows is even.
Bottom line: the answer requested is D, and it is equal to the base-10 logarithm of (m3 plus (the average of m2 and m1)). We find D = 1.24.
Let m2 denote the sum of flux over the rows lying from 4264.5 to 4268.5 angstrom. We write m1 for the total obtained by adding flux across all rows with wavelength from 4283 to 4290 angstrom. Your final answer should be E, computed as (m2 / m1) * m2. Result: 43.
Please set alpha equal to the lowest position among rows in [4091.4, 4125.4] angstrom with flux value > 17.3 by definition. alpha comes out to 4097.52 angstrom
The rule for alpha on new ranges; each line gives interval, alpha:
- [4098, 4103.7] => 4098.46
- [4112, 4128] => 4124.97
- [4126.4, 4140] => 4126.87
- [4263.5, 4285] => 4264.03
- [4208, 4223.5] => 4208.44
